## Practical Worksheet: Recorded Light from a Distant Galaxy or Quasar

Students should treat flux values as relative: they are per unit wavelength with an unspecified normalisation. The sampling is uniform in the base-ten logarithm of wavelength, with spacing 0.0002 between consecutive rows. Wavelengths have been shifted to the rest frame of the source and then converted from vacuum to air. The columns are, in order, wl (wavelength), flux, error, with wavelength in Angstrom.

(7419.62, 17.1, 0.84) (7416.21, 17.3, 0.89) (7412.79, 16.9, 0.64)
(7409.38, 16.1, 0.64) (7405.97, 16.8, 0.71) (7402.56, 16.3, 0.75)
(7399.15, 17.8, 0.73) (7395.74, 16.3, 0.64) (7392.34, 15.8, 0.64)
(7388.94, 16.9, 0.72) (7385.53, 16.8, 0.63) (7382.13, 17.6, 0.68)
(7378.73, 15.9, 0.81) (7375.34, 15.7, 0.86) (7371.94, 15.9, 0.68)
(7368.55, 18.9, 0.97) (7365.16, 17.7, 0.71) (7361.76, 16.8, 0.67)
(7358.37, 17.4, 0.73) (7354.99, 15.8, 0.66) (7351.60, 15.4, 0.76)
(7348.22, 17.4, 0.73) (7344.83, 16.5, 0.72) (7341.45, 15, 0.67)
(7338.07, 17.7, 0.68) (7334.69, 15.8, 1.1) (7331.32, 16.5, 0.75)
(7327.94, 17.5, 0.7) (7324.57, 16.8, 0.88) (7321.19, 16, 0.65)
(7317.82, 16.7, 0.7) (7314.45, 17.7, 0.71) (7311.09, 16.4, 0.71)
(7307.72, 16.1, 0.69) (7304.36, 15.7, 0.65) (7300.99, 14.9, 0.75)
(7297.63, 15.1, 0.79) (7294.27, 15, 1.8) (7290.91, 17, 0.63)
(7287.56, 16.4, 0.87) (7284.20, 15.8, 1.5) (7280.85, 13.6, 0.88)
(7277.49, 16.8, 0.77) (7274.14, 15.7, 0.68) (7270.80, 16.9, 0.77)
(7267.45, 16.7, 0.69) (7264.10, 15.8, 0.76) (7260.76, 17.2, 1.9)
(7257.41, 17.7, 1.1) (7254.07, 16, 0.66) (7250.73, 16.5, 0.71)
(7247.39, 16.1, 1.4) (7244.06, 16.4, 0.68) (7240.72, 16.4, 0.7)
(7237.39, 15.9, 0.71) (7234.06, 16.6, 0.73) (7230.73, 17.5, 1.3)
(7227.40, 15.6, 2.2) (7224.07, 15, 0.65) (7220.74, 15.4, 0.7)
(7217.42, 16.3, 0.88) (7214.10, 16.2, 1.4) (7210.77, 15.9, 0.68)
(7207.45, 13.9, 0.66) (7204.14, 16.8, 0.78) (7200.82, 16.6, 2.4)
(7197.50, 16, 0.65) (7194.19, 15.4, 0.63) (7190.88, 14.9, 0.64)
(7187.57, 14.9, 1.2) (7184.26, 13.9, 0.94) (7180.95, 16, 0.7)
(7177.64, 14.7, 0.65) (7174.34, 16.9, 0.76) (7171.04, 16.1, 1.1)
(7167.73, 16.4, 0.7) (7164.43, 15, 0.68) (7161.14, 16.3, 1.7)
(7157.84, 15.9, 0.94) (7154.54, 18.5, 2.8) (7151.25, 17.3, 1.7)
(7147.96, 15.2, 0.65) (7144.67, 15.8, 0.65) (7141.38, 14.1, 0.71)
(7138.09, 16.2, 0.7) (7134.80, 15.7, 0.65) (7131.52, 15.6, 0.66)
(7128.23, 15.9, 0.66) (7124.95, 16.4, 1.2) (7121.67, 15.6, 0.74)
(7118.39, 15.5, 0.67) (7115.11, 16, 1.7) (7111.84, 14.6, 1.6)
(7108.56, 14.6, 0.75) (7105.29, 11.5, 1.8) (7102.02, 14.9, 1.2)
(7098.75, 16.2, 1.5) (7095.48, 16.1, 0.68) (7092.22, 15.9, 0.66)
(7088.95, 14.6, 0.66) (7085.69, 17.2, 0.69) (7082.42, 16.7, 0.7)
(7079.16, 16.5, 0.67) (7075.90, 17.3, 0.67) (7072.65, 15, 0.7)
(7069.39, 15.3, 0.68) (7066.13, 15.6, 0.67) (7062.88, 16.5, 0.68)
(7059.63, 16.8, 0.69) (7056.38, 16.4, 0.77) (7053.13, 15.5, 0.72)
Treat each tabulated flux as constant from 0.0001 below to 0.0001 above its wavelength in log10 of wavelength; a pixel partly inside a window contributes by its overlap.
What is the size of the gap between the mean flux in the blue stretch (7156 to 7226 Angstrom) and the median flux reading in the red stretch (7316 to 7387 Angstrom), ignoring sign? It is 1.1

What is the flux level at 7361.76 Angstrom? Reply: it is 16.8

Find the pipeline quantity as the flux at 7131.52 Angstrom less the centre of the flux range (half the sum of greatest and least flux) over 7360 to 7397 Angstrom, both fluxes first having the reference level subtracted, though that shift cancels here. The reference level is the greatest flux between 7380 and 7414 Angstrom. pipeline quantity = -1.7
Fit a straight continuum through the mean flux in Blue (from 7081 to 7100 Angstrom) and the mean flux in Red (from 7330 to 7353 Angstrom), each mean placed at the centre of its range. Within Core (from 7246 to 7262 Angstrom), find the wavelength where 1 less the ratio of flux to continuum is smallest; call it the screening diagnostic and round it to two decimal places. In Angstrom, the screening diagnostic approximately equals 7257.41 Angstrom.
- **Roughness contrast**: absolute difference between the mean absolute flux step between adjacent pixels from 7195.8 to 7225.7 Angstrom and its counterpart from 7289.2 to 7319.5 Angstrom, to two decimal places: 0.16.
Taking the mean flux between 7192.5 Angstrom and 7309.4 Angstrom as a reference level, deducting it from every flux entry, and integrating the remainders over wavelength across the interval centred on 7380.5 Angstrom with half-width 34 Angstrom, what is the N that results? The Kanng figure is 47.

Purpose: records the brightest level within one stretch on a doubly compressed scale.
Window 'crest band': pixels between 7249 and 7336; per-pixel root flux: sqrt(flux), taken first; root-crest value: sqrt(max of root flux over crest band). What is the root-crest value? 2.05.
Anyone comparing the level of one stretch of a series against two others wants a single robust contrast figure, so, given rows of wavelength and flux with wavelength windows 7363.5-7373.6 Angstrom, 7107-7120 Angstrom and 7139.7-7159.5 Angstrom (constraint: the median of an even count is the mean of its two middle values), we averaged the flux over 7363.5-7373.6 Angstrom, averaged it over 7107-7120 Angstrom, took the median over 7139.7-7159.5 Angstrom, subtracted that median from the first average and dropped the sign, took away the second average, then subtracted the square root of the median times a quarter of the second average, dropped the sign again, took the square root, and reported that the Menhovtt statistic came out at 4.61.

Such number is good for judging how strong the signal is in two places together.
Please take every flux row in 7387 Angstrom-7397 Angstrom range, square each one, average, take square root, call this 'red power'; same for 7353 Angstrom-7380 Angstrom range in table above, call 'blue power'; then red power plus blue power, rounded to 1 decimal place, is 33.1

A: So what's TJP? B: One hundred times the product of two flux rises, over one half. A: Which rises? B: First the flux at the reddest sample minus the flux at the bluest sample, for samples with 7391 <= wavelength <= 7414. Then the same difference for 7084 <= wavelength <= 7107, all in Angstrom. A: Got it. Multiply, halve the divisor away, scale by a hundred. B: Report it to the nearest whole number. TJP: -1254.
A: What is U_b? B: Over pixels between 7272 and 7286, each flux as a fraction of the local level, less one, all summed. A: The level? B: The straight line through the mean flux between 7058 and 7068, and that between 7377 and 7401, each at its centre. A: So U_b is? -0.27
